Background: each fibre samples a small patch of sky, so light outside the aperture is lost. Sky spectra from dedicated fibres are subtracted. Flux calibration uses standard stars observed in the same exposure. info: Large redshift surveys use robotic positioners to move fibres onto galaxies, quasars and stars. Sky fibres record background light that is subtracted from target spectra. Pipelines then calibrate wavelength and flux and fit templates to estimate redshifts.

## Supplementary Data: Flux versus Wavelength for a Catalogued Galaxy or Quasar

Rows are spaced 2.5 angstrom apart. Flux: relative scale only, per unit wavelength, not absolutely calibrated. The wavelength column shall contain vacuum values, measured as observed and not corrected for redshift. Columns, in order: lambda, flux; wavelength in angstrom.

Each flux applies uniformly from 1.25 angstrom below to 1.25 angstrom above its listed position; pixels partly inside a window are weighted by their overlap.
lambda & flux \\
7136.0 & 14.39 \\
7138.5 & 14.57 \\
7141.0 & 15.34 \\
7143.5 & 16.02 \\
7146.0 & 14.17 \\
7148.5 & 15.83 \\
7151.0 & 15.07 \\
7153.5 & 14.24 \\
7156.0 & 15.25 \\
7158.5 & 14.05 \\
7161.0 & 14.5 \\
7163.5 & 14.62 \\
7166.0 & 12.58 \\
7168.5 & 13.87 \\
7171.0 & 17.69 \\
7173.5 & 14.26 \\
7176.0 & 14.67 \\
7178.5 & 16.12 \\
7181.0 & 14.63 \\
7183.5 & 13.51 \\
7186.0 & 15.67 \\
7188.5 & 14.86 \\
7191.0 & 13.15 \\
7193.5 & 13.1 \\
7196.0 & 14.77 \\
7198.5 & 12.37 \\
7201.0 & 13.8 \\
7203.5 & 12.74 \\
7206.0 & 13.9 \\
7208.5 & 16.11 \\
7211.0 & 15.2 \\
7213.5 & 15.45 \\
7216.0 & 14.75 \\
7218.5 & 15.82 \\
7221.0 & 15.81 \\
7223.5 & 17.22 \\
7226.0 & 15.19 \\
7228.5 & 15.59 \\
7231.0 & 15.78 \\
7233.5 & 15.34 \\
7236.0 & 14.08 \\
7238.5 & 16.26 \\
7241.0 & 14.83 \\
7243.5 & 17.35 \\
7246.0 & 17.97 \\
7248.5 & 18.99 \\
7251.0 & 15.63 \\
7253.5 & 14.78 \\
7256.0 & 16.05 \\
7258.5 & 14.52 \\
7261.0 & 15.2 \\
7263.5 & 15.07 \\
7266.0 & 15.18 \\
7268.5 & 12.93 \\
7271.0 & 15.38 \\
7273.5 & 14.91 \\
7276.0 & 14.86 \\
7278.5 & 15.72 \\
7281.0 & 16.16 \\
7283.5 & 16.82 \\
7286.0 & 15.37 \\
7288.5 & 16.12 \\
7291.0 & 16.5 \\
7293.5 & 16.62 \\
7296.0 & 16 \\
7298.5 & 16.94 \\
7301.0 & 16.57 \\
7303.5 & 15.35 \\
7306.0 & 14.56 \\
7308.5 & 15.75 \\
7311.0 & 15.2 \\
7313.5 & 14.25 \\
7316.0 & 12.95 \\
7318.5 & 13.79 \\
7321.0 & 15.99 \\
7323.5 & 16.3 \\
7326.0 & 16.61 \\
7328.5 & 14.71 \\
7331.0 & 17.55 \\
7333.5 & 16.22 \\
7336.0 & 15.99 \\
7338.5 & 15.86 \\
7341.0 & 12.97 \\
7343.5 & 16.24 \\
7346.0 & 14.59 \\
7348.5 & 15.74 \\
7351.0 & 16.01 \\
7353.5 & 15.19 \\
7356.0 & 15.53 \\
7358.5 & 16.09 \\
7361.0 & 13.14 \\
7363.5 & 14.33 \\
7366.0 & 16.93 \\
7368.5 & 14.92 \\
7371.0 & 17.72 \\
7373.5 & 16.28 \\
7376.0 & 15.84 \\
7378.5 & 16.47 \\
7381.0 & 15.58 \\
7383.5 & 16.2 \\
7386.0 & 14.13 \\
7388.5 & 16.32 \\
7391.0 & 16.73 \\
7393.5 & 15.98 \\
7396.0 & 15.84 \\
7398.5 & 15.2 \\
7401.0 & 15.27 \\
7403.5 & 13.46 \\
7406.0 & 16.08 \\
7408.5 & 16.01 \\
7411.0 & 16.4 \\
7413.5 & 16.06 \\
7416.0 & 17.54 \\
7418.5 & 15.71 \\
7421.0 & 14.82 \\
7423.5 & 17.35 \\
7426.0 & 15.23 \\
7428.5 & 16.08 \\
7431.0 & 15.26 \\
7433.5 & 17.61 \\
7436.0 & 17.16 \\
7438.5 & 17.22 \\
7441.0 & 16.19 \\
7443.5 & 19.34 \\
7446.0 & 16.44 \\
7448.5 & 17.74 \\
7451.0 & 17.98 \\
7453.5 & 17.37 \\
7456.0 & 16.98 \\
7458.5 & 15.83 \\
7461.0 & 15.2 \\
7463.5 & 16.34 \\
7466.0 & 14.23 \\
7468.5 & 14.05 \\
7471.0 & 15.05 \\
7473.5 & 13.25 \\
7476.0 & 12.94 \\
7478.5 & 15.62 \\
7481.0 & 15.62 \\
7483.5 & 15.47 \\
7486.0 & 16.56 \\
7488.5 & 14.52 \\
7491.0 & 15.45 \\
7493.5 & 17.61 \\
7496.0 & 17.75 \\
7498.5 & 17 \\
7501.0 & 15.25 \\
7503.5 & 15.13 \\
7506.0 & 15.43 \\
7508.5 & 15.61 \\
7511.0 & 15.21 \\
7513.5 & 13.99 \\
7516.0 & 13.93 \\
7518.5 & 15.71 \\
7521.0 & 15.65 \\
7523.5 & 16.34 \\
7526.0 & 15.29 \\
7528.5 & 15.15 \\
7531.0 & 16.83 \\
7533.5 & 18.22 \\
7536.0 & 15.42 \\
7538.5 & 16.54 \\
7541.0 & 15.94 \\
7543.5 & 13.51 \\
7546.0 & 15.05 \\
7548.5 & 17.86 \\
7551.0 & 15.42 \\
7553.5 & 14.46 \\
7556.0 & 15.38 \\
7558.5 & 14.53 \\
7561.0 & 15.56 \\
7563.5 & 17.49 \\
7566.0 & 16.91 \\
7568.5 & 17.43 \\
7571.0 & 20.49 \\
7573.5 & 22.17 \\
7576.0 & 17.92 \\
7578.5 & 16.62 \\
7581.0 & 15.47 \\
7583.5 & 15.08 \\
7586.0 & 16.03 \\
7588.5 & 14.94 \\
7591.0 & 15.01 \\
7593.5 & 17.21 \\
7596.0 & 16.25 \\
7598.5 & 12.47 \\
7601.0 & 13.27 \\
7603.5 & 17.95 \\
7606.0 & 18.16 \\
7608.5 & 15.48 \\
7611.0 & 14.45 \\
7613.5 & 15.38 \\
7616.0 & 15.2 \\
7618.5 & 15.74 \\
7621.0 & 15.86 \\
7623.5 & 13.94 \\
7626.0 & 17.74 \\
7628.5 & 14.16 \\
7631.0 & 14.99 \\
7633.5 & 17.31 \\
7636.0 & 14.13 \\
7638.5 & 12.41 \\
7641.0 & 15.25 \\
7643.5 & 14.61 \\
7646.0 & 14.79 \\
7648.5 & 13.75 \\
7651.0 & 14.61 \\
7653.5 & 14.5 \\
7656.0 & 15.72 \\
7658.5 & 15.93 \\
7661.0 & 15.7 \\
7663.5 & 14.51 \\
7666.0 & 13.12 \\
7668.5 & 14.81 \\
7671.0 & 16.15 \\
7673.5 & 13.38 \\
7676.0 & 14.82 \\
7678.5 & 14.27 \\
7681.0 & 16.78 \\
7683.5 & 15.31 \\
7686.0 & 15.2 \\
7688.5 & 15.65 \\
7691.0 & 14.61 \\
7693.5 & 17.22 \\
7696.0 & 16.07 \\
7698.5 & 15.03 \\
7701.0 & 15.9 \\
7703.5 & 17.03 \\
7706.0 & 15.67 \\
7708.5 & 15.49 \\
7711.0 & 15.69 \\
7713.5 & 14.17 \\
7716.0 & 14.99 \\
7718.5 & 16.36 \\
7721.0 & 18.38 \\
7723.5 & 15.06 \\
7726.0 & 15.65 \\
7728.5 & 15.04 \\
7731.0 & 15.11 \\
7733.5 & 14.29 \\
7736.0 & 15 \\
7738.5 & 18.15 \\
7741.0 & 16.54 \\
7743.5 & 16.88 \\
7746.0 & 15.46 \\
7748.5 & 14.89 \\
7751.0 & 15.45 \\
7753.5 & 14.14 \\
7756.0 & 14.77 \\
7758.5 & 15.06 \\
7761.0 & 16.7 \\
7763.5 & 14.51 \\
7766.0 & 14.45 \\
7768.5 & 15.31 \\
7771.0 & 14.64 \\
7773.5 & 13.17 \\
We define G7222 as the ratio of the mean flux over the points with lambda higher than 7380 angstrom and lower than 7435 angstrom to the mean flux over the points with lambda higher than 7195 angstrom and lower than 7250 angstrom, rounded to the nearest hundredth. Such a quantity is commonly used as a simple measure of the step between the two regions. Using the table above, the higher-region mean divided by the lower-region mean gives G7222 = 1.03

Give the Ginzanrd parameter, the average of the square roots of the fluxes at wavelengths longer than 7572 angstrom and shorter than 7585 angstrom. 4.17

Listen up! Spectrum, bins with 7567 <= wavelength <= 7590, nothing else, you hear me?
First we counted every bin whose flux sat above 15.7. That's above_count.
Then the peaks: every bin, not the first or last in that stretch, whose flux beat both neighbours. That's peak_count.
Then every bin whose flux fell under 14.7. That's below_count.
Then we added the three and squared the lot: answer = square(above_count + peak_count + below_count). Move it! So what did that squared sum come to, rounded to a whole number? 64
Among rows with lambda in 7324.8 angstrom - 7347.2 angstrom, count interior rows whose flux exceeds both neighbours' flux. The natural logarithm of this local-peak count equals 0.69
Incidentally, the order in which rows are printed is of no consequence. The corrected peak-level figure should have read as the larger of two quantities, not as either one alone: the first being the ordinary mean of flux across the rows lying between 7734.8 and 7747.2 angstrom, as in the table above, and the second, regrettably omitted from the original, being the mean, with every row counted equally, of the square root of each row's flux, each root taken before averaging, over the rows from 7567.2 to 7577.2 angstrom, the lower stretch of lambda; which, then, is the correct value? 16.4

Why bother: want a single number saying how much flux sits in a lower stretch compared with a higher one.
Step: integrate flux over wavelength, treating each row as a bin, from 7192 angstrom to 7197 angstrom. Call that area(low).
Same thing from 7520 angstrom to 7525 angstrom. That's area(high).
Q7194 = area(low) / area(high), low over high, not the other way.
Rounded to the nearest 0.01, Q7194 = 0.87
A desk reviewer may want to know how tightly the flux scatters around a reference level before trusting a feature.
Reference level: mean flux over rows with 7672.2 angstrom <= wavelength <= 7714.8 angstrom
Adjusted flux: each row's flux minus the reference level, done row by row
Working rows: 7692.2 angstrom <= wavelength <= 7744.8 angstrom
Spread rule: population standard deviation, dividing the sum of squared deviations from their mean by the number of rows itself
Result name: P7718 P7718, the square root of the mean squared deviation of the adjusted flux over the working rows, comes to 1.12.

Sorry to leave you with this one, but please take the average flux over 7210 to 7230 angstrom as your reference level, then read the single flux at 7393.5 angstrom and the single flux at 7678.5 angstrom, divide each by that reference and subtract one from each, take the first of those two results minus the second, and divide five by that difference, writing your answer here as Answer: 46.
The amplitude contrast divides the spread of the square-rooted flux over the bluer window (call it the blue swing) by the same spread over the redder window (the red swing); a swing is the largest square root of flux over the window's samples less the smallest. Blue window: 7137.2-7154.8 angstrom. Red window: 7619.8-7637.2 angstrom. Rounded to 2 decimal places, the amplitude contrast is 0.50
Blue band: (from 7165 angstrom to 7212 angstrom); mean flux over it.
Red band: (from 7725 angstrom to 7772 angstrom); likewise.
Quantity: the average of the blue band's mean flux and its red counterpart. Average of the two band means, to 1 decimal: 14.9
